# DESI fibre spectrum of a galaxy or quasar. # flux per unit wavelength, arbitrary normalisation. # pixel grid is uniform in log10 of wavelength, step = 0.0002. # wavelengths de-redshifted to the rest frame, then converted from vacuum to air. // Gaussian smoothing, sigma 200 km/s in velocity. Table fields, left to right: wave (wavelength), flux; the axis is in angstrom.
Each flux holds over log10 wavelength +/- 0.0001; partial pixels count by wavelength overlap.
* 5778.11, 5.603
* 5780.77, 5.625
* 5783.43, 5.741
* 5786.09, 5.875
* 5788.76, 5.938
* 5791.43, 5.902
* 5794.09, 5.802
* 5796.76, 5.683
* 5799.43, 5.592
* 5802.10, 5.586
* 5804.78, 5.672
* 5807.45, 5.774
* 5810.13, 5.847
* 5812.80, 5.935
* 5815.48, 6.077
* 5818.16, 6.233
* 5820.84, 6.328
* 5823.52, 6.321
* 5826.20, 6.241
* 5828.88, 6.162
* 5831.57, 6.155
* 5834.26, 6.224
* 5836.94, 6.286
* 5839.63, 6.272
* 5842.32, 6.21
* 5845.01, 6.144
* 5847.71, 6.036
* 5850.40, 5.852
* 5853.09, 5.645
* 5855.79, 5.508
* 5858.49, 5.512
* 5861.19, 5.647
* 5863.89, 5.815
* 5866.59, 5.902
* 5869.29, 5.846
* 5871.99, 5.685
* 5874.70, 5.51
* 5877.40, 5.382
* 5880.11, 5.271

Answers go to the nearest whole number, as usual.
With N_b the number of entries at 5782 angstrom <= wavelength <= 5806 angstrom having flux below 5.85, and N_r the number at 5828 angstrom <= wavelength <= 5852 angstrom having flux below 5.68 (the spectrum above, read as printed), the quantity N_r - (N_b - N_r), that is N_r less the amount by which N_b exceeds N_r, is -6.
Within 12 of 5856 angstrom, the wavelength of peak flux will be 5845.01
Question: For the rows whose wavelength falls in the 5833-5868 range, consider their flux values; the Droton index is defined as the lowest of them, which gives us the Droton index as 5.508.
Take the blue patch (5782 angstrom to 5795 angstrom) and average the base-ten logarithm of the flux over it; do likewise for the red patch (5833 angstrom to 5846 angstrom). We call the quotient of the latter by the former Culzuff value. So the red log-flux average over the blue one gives 1.04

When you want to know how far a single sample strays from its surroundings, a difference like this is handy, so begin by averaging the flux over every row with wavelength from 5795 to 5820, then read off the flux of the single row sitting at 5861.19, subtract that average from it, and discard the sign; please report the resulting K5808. 0.18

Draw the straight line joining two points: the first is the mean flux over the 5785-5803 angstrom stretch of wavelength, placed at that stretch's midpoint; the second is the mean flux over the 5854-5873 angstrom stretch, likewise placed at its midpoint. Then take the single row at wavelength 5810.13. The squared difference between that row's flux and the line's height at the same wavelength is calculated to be 0.01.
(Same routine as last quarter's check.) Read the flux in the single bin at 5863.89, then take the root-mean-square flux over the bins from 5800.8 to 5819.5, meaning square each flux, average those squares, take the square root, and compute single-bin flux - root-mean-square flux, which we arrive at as -0.1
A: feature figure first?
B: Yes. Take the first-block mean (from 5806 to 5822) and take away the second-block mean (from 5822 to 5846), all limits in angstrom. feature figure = -0.2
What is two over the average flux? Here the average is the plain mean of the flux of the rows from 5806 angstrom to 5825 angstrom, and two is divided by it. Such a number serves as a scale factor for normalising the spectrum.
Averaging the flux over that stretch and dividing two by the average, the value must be 0.329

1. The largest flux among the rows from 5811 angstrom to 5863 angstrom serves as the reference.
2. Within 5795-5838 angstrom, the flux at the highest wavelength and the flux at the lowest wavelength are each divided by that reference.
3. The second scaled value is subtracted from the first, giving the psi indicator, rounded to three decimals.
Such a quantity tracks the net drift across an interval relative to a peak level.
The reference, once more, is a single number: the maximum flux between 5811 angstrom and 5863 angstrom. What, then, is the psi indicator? 0.095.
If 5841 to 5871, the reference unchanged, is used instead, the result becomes -0.058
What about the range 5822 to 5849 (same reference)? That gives -0.045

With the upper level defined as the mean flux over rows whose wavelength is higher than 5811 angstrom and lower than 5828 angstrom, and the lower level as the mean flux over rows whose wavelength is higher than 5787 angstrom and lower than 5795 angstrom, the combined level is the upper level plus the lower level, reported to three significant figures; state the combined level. 12.1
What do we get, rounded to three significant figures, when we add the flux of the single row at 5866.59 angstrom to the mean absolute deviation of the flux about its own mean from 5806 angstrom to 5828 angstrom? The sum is 6.09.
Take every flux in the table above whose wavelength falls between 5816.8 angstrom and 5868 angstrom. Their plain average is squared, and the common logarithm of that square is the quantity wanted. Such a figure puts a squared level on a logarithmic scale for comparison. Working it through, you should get 1.56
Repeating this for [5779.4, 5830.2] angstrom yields 1.54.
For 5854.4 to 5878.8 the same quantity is 1.50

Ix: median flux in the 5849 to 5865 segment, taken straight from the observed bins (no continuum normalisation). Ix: 5.6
